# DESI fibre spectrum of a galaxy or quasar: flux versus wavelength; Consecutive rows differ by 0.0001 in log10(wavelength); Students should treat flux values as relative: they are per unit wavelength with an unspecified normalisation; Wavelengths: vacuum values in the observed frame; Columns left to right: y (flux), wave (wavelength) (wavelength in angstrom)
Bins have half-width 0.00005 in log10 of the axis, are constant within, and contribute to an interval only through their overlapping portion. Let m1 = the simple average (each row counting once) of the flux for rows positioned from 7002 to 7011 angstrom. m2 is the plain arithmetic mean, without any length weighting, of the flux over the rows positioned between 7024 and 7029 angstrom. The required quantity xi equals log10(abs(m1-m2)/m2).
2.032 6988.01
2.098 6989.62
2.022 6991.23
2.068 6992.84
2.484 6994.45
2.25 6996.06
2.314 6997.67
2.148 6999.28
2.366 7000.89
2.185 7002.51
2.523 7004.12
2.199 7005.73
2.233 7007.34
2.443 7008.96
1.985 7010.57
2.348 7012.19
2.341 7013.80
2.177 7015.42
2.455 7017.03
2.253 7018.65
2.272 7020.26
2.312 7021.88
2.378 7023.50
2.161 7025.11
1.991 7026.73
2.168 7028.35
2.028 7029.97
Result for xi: -1.1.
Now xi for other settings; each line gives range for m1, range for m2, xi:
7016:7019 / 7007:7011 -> -1.2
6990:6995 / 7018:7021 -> -1.5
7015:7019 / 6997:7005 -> -2.3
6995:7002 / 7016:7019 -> -1.4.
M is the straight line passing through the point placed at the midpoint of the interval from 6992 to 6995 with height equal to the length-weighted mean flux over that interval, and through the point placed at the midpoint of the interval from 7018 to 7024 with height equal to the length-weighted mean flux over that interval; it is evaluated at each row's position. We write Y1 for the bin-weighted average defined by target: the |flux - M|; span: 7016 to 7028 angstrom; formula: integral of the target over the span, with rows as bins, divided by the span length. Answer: 0.113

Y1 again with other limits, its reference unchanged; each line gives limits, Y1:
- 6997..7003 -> 0.089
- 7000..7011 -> 0.140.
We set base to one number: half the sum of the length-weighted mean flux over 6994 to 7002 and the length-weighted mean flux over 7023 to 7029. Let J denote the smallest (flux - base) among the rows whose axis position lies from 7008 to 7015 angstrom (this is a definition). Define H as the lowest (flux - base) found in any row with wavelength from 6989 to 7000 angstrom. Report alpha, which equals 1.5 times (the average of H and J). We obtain -0.34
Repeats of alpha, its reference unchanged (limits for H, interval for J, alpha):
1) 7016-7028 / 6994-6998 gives -0.17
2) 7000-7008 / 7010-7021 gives -0.22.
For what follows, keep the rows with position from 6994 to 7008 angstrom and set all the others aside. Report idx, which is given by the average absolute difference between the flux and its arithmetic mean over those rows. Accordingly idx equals 0.108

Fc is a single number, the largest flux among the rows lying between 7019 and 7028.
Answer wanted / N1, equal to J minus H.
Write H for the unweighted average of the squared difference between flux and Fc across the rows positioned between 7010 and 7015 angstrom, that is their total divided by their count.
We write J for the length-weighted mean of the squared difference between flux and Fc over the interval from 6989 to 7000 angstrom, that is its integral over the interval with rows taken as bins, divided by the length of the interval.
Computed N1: 0.003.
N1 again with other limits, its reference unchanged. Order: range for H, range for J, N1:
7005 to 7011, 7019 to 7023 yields -0.045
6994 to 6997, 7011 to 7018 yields 0.006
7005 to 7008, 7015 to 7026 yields -0.009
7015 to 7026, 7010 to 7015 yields 0.029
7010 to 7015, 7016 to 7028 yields -0.018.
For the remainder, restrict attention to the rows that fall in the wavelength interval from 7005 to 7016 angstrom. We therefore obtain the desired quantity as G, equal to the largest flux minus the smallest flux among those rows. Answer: 0.46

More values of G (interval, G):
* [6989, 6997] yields 0.46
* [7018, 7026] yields 0.22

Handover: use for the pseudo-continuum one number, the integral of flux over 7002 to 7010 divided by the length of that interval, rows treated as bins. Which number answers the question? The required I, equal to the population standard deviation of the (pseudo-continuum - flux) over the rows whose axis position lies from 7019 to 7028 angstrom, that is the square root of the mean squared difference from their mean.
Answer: 0.14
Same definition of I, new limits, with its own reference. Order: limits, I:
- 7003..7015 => 0.16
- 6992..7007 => 0.14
